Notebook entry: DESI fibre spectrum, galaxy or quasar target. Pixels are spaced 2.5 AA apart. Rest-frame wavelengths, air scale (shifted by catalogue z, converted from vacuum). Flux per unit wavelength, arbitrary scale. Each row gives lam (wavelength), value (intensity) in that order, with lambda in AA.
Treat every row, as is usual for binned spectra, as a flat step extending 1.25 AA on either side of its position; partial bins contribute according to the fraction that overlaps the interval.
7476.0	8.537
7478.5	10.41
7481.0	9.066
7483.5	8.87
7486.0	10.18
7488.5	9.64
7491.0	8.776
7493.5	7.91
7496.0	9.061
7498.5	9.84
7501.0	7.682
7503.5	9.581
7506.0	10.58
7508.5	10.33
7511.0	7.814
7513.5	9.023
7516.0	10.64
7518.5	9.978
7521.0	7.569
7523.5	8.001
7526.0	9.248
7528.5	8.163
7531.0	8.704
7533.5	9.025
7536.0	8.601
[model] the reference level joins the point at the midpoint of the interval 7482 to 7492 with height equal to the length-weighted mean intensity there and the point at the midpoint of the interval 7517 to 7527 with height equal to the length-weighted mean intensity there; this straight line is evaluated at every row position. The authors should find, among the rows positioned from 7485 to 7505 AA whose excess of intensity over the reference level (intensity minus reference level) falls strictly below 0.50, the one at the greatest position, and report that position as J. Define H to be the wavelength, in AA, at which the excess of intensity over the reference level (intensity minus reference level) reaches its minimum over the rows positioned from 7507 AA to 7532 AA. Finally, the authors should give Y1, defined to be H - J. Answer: 20.0 AA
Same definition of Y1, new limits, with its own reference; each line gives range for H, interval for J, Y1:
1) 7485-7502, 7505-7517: -12.5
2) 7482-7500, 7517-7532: -37.5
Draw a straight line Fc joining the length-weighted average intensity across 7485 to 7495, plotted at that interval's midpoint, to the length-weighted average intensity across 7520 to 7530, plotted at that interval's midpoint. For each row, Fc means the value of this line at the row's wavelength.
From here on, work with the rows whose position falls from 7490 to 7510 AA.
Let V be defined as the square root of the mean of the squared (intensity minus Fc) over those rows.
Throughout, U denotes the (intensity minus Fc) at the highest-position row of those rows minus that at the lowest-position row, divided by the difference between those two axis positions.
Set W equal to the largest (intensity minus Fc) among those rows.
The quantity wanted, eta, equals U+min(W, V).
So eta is 1.25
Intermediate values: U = 0.112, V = 1.14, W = 1.9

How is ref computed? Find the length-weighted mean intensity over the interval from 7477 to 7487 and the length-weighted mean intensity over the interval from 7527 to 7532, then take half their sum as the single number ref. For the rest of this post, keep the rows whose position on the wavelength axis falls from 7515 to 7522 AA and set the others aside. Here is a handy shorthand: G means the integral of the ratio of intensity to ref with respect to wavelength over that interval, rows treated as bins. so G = 7.3 AA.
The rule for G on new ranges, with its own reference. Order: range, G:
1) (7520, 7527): 6.4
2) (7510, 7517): 7.1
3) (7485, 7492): 7.4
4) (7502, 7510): 8.9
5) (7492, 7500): 7.9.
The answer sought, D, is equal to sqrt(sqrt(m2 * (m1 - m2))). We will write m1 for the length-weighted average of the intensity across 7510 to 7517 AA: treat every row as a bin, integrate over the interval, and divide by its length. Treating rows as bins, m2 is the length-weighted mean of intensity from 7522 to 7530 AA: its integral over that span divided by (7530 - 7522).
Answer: 1.6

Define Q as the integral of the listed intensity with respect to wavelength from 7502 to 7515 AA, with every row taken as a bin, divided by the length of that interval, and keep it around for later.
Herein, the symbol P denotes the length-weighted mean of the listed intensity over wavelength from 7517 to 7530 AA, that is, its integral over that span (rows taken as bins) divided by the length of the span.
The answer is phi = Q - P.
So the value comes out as 0.8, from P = 8.6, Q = 9.45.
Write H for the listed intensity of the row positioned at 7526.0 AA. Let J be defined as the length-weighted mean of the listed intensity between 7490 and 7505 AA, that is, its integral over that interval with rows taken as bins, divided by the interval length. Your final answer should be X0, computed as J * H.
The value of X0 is 82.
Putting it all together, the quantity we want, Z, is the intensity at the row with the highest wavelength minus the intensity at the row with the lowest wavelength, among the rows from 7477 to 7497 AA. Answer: -1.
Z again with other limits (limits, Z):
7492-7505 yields 2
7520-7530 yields 1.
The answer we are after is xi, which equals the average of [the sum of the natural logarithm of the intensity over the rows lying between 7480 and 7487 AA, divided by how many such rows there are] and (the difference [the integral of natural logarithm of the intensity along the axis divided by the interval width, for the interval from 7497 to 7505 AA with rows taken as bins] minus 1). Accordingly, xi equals 1.72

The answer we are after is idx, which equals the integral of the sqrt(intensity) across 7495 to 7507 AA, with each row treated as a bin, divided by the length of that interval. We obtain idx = 3.05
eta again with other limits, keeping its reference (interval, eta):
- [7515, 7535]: 1.05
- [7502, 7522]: 1.30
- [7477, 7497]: 0.64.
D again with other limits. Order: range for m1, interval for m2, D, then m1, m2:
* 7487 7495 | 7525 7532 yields 1.1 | 8.8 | 8.69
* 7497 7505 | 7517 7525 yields 1.4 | 9.1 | 8.61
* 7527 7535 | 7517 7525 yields 0.8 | 8.6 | 8.61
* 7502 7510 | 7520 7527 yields 1.9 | 10.0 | 8.26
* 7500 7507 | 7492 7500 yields 1.4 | 9.3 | 8.89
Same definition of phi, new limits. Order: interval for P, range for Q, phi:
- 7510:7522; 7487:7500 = 0.0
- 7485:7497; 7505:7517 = 0.5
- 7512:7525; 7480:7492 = 0.3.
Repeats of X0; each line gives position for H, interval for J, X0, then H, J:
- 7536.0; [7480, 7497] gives 78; 8.601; 9.1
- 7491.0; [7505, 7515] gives 83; 8.776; 9.4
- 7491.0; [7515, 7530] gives 78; 8.776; 8.9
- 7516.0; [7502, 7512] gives 102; 10.64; 9.6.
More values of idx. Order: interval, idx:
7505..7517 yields 3.10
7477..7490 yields 3.10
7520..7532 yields 2.89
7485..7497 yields 3.01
